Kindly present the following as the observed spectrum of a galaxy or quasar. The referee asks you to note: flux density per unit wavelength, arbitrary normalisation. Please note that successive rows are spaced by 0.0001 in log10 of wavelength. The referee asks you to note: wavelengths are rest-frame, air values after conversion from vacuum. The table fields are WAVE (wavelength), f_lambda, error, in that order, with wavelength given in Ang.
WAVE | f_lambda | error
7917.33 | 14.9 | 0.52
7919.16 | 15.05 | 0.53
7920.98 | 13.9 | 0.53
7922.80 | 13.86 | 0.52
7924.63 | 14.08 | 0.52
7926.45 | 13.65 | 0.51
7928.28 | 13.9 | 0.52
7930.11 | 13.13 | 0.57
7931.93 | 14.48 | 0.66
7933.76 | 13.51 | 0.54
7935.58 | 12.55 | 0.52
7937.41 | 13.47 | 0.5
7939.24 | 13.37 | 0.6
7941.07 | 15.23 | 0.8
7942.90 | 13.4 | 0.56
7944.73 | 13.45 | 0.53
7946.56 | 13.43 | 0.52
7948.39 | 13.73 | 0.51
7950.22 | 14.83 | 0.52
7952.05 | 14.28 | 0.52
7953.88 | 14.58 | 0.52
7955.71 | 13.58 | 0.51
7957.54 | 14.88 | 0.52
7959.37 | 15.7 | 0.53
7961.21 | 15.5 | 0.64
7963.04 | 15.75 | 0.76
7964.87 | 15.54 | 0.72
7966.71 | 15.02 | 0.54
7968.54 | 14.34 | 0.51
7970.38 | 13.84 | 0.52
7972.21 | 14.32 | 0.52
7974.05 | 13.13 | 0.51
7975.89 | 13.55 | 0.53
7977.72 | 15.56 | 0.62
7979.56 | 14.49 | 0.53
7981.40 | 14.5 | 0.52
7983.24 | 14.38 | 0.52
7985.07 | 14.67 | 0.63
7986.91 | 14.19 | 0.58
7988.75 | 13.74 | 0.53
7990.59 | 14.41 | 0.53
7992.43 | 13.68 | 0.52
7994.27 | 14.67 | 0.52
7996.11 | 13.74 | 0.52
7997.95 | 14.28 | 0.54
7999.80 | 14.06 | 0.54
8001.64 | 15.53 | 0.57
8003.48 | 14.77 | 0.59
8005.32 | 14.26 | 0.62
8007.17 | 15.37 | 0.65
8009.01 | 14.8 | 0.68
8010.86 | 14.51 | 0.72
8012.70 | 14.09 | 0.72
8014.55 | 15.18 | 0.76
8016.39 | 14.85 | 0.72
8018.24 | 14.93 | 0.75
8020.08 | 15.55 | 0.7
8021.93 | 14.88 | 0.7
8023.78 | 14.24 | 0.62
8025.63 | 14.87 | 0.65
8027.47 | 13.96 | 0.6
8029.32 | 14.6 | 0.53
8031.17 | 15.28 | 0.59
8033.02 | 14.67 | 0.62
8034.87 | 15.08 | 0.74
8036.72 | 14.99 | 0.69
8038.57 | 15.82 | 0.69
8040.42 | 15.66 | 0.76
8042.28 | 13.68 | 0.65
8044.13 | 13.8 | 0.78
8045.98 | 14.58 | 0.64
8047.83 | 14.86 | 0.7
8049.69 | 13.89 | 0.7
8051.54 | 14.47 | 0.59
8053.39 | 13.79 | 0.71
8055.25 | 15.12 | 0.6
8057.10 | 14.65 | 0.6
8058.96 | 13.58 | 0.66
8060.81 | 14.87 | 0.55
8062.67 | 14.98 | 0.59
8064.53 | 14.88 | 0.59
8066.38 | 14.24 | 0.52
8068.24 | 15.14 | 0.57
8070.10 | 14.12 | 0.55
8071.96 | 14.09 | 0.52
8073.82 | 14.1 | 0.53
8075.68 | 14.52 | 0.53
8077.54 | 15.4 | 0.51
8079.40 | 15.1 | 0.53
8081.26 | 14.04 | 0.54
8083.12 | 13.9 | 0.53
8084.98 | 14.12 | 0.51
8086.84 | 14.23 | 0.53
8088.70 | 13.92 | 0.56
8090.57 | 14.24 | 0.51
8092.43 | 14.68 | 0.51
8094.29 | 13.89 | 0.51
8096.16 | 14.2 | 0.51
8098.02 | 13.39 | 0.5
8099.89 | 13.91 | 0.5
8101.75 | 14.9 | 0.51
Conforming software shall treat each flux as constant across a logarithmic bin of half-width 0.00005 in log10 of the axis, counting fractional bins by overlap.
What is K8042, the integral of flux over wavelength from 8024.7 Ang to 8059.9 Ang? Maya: 514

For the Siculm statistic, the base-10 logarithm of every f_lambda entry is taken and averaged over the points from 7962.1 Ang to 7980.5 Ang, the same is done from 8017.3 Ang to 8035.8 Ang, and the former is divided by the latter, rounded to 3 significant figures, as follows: 0.993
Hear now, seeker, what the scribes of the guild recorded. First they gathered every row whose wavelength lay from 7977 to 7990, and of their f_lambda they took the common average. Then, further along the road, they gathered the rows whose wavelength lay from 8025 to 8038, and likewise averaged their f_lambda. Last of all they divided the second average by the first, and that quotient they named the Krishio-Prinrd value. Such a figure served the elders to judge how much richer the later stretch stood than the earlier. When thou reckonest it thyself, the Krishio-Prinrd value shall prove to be 1.02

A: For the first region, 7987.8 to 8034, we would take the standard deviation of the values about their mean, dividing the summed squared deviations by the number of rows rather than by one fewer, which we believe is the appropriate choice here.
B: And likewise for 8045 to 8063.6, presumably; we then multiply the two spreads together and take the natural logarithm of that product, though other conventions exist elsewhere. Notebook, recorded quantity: -1.29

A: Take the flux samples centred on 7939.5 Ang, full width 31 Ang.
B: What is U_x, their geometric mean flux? 13.8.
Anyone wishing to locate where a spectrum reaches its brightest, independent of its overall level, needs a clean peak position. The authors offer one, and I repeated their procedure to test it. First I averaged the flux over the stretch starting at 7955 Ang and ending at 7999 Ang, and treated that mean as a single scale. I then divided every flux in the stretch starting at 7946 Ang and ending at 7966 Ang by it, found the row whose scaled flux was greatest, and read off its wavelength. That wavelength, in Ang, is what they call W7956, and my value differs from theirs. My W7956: 7963.04 Ang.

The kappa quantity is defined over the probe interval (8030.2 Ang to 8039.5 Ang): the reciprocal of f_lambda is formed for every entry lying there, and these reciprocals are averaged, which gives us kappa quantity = 0.0660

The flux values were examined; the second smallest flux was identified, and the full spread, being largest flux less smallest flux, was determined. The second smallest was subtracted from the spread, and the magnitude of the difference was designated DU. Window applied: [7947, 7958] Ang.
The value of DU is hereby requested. 12.4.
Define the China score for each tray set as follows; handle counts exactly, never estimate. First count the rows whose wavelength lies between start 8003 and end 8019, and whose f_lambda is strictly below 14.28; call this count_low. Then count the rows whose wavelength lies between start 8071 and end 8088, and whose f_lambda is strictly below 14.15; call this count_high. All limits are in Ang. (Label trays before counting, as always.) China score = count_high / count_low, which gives 2.5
